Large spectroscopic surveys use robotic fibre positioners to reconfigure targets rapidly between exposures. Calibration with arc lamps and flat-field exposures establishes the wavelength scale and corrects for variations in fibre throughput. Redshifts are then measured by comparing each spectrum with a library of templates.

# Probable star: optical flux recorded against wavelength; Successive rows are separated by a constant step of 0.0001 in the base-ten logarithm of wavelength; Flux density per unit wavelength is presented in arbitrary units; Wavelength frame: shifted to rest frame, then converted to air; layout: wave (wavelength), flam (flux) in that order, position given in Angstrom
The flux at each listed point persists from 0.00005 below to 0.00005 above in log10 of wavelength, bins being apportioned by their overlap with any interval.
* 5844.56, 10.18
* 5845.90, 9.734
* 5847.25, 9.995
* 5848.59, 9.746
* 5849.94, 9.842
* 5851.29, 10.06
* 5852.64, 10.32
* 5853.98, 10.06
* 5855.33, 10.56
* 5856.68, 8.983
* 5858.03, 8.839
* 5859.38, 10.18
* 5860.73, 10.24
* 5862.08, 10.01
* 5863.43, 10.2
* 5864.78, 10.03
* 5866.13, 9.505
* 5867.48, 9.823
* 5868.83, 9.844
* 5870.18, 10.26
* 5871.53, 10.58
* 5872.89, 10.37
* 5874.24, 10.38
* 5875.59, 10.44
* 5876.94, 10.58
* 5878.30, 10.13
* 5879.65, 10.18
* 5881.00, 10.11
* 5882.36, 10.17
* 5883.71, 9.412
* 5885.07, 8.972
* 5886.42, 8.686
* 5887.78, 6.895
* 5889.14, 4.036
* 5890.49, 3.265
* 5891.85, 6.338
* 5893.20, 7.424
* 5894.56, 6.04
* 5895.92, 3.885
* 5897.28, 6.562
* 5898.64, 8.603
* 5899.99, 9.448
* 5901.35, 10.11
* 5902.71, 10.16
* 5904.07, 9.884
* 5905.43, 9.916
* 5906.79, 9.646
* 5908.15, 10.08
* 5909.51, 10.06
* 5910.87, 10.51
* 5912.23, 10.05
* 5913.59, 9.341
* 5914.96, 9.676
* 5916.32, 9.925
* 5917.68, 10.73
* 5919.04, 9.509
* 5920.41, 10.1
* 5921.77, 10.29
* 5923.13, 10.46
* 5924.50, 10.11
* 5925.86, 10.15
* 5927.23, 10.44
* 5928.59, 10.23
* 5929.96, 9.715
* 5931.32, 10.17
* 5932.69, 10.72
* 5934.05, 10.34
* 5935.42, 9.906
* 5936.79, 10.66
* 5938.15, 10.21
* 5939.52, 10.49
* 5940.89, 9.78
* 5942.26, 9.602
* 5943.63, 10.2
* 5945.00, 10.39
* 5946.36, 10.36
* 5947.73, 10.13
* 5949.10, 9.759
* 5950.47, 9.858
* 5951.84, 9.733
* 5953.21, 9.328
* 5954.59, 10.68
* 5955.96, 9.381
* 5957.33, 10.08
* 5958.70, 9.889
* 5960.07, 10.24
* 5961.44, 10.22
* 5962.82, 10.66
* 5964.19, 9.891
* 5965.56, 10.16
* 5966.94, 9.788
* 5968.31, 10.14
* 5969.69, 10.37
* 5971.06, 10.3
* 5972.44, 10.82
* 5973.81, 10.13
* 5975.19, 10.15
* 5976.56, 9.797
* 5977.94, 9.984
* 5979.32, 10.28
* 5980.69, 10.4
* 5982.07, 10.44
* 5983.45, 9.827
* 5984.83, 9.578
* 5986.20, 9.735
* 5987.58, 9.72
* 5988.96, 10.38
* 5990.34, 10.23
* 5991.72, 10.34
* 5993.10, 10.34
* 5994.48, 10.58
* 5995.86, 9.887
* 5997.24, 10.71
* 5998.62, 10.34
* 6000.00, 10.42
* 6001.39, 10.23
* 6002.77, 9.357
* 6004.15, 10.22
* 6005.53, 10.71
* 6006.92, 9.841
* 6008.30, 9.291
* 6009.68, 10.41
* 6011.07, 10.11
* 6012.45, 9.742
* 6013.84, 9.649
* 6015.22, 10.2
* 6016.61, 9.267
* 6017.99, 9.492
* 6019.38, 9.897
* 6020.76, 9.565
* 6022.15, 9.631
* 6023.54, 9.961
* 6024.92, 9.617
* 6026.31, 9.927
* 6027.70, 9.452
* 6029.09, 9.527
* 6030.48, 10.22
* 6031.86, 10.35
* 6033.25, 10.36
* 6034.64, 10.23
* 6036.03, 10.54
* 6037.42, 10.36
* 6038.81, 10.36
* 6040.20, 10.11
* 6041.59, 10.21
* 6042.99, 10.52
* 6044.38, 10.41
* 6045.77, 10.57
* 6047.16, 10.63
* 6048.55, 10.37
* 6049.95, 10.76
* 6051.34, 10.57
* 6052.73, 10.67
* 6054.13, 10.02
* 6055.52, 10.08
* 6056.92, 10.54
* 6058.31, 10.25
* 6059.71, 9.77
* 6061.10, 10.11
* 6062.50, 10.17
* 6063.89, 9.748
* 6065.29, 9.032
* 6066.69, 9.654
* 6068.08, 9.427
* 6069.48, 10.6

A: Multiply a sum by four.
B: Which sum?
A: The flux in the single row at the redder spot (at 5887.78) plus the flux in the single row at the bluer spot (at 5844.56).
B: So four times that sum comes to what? 68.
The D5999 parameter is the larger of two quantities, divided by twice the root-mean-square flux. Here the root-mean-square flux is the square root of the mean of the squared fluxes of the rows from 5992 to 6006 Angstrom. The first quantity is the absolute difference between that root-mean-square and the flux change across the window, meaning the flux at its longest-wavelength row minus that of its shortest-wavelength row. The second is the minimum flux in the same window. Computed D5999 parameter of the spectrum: 0.48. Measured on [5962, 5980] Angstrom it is 0.52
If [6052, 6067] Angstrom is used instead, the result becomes 0.55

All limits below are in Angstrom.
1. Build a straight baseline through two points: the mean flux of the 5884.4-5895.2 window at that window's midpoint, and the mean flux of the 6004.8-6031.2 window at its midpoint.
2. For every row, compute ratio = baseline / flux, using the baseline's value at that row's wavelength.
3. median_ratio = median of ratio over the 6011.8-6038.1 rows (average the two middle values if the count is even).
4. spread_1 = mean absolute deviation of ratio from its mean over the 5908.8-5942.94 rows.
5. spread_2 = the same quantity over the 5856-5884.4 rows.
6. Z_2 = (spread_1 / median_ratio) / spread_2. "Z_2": 1.2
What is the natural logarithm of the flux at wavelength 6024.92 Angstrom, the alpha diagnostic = 2.26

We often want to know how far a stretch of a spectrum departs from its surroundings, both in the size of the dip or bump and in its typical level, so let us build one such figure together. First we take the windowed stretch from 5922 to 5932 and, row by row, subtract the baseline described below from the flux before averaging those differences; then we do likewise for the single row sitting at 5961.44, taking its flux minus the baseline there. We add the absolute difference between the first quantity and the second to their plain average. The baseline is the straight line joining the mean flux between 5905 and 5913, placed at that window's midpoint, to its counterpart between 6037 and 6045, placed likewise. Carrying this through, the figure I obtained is 0.12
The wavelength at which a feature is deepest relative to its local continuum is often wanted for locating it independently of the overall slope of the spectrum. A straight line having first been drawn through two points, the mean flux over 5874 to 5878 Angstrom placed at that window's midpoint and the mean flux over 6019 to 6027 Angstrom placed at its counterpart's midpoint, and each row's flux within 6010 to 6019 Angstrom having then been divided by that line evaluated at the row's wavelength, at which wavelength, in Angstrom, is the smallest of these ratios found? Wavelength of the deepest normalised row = 6016.61 Angstrom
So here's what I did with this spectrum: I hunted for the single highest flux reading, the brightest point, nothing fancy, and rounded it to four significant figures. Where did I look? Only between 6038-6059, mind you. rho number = 10.76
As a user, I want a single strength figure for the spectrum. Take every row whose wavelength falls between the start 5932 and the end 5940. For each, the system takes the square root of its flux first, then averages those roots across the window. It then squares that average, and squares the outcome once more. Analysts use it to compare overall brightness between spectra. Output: 108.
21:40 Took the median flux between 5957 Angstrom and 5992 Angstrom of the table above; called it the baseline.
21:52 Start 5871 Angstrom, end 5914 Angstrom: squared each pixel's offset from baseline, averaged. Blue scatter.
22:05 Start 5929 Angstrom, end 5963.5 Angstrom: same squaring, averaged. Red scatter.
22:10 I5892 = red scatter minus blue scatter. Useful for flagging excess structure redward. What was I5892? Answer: -6.0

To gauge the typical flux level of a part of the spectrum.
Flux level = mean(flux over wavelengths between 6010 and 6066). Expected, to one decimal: 10.1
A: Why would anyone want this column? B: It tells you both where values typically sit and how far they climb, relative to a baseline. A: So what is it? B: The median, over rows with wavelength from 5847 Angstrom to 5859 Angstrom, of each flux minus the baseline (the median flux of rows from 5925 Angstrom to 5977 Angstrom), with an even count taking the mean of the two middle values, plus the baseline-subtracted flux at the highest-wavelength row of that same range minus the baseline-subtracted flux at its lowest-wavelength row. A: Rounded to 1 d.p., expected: -1.3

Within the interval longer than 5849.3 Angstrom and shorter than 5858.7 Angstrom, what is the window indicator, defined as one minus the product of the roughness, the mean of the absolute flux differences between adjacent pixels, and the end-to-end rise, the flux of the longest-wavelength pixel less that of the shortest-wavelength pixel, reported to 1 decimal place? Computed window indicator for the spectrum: 1.5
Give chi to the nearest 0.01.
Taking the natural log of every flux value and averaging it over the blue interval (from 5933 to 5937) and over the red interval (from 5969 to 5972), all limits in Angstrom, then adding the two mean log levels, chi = 4.67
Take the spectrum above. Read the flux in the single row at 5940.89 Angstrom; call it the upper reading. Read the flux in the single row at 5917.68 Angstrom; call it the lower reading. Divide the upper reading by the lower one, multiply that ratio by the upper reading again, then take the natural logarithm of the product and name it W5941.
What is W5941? 2.19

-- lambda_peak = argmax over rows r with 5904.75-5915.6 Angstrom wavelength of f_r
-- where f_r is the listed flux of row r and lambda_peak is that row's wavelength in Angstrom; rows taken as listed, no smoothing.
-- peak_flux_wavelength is 5910.87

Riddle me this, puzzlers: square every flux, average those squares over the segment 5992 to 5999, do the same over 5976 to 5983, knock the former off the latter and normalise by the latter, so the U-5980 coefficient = -0.04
